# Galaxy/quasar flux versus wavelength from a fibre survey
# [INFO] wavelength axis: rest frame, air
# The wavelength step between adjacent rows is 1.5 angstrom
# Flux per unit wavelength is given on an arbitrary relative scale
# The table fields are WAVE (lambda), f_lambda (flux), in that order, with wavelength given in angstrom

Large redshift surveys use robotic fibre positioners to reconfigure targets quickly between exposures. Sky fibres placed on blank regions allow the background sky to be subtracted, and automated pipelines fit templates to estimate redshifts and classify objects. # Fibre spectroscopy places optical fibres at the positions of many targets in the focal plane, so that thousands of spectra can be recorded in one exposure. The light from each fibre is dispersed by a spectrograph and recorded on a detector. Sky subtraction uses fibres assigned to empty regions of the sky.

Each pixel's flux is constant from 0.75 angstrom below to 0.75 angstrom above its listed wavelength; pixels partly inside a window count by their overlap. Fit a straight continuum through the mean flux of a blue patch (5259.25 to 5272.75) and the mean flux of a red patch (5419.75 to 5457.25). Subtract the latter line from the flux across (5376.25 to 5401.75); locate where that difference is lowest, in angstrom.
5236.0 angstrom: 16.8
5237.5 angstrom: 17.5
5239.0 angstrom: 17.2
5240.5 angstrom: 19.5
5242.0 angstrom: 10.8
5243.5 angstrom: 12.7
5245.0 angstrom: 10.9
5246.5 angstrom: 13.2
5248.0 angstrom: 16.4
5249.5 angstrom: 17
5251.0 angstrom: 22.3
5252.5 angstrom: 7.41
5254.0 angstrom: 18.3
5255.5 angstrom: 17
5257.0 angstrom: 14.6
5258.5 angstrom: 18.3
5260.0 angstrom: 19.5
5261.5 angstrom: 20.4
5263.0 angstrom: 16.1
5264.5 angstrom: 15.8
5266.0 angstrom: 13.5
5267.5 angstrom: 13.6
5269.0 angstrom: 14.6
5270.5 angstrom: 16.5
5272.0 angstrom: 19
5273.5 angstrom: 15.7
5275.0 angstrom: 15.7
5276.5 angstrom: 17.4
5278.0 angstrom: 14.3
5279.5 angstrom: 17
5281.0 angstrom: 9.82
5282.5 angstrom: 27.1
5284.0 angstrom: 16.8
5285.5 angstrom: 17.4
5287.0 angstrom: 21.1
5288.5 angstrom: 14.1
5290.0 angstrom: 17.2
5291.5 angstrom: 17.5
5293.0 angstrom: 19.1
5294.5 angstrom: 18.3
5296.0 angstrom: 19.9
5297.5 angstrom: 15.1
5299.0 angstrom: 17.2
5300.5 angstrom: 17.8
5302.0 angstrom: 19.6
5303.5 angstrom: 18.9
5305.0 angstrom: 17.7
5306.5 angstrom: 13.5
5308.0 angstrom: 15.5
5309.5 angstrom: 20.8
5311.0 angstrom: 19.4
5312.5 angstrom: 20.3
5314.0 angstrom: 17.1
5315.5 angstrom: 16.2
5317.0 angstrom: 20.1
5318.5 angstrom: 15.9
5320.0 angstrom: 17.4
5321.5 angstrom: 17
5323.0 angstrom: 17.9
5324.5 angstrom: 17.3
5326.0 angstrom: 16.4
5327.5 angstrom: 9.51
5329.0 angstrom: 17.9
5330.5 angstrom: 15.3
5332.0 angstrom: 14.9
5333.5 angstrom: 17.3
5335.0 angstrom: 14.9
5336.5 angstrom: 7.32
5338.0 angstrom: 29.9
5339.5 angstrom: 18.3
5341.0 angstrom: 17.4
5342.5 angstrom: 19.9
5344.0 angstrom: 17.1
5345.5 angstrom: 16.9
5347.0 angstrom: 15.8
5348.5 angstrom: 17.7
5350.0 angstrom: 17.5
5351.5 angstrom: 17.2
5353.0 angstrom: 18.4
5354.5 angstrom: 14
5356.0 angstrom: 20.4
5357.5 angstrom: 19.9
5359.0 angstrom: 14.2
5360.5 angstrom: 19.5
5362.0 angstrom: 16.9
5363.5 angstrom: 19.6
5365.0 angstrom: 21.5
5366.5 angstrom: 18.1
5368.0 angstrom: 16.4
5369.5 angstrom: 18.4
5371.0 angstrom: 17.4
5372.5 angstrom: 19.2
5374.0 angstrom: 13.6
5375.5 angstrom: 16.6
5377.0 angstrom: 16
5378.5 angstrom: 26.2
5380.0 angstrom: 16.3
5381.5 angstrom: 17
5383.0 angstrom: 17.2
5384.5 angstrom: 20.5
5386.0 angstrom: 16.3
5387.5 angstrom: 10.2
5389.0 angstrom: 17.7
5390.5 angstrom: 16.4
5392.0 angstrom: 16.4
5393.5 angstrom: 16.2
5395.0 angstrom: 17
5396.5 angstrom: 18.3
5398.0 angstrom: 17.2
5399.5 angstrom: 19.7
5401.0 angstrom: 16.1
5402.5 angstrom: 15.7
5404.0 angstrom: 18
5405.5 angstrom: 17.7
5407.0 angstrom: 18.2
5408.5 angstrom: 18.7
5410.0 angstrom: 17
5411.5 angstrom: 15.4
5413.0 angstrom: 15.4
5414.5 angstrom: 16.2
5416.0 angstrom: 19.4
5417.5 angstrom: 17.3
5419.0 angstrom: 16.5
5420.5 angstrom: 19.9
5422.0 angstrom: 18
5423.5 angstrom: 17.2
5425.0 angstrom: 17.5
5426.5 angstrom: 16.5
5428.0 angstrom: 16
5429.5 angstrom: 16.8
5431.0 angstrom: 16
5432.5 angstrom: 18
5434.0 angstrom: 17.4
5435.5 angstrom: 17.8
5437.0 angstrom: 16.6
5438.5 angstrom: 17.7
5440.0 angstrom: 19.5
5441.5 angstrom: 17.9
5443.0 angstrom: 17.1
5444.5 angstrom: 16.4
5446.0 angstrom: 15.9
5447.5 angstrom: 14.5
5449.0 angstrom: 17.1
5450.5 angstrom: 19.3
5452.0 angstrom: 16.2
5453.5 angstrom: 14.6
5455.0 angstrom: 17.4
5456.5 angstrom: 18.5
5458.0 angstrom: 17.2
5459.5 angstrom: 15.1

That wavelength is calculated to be 5387.5 angstrom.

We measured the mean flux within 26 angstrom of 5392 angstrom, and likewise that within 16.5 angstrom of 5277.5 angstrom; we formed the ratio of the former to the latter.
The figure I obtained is 1.03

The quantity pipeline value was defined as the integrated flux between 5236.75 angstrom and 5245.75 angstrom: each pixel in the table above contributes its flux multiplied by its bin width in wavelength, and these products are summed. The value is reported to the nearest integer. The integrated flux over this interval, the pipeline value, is 133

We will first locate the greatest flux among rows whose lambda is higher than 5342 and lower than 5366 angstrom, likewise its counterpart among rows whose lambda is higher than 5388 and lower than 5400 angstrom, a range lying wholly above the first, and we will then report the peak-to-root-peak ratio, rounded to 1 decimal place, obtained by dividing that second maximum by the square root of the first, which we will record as 4.2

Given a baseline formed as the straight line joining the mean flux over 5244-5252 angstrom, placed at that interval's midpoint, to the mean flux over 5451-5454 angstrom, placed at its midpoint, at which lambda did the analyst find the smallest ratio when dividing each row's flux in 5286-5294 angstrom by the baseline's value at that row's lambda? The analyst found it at 5288.5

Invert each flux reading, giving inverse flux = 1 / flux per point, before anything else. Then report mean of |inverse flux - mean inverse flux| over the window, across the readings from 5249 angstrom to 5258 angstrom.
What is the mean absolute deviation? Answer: 0.022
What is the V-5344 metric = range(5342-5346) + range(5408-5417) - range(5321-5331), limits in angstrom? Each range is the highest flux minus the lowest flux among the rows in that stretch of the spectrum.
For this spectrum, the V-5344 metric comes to -1.4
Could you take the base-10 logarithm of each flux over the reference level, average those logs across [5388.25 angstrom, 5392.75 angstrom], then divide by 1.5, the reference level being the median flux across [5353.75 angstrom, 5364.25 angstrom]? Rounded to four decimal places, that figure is -0.0428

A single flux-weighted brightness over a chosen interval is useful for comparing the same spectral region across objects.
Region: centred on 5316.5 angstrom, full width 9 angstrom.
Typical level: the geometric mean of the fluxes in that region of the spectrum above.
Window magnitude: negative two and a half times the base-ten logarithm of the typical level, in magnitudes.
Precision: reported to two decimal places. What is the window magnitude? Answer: -3.12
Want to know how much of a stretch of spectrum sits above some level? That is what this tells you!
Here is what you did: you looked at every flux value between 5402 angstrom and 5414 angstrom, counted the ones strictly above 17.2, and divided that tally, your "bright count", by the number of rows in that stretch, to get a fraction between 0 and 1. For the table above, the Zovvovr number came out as 0.50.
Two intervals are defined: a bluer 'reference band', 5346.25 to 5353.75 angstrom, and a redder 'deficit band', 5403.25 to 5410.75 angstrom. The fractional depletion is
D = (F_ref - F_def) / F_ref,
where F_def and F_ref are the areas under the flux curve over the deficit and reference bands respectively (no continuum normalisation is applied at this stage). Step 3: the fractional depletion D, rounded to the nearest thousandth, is -0.035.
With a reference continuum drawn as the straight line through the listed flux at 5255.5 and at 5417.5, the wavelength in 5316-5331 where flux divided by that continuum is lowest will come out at 5327.5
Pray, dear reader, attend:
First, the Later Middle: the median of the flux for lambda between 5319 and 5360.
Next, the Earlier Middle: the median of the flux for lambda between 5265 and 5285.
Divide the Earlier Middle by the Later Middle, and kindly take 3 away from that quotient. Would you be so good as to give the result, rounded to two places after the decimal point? -2.09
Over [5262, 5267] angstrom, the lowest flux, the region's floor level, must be 13.5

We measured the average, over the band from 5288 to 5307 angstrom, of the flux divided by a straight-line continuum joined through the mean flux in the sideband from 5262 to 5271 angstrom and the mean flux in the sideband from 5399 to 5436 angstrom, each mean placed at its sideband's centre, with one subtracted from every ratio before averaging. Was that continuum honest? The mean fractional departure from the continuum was 0.12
